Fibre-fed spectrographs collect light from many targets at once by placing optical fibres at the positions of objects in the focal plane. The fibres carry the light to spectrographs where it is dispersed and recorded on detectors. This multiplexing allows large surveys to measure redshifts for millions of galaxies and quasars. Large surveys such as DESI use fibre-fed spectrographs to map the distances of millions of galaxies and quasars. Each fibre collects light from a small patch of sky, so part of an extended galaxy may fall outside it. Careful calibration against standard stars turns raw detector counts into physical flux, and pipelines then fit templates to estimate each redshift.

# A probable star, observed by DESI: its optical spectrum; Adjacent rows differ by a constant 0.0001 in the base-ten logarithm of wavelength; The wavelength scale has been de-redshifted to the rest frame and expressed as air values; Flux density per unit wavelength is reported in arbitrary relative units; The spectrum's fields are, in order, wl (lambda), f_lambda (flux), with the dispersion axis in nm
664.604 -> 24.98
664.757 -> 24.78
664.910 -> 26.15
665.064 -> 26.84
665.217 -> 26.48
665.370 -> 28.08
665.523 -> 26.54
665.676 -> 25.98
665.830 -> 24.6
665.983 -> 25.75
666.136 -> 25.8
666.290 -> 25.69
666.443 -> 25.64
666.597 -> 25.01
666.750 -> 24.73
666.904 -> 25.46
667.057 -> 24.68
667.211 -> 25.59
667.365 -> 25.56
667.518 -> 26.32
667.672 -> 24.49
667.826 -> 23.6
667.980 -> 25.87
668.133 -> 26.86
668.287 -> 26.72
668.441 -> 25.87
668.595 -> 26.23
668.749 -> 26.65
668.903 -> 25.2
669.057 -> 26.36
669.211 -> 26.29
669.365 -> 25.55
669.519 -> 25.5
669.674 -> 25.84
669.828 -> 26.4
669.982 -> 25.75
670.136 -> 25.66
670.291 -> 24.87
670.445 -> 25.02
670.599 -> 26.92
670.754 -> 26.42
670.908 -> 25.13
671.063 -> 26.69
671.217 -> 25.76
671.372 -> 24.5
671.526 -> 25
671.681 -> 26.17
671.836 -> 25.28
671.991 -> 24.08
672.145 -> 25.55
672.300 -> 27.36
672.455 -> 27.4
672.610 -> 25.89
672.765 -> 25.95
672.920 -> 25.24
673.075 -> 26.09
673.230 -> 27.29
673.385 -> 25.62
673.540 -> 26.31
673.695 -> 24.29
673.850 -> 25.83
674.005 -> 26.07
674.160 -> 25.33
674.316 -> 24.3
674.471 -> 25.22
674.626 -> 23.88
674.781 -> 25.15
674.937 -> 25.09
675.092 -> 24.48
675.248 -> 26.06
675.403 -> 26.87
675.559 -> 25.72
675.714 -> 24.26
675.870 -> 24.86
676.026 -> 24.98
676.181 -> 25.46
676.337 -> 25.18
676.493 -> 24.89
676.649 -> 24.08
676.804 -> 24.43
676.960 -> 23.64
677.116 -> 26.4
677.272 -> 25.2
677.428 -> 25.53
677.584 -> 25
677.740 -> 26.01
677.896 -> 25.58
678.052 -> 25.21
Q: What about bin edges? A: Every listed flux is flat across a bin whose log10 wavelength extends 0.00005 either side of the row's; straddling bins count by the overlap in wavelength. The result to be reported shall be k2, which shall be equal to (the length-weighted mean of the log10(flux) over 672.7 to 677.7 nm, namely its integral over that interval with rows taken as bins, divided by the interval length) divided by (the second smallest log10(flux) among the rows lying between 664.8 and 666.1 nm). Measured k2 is 0.99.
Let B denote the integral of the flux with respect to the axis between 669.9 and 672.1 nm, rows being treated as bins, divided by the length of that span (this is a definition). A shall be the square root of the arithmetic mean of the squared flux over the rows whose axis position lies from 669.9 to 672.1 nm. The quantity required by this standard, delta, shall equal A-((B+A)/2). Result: 0.002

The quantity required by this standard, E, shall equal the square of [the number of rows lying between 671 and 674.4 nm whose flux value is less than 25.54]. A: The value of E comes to 64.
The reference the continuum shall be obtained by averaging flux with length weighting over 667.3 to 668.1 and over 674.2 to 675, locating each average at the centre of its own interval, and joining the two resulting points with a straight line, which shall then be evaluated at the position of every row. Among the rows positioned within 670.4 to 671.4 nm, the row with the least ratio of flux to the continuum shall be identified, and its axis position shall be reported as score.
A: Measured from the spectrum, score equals 671.372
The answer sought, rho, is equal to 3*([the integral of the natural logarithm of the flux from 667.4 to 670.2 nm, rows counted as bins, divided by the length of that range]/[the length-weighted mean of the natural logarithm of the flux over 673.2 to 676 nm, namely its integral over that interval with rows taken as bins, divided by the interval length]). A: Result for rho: 3.02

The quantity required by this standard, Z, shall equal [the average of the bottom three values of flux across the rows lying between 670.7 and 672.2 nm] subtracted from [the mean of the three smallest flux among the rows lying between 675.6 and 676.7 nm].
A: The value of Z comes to -0.1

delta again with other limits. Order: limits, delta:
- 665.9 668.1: -0.014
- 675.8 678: 0.002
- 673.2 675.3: 0.033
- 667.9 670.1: 0.004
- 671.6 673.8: 0.014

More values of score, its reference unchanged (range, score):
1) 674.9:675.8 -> 675.714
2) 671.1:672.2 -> 671.991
